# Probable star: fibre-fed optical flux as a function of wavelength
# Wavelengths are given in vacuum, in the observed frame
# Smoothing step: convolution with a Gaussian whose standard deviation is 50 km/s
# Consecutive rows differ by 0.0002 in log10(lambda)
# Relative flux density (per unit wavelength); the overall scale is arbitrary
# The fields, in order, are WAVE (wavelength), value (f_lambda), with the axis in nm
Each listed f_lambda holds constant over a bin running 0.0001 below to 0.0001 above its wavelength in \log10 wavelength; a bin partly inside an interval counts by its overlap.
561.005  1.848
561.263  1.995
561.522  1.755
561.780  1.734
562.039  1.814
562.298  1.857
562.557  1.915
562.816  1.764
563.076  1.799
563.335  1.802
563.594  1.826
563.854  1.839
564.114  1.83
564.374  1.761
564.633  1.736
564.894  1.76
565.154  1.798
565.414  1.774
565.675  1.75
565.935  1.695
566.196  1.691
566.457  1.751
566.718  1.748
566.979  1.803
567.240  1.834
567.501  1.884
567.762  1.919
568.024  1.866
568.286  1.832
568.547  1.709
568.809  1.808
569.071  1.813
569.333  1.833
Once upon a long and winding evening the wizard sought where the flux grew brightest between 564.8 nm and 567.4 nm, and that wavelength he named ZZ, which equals 567.240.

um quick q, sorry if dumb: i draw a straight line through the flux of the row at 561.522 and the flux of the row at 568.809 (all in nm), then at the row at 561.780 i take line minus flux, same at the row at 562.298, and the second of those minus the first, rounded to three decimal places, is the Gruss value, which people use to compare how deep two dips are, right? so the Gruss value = -0.119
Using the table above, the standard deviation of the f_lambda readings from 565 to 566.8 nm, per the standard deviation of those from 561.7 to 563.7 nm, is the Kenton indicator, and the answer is 0.70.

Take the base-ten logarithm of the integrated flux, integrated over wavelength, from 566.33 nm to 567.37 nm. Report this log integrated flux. 0.27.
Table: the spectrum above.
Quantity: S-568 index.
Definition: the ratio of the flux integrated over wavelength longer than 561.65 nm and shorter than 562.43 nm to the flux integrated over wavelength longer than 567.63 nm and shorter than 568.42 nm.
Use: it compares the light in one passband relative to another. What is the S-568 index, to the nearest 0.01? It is 0.95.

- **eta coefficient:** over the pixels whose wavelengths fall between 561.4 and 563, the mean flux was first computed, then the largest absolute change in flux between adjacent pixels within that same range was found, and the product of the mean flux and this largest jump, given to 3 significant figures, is 0.273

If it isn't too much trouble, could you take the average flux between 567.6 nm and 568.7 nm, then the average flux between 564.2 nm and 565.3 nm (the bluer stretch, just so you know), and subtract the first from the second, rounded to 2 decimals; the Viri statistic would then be -0.07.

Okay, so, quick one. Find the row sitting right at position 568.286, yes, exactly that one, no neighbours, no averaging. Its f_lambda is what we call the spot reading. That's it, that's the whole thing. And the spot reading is 1.832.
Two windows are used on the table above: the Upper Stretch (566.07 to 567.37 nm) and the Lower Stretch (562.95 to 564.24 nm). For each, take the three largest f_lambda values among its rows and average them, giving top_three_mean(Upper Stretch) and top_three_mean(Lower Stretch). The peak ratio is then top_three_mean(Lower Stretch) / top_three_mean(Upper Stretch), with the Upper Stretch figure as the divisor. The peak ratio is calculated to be 1.02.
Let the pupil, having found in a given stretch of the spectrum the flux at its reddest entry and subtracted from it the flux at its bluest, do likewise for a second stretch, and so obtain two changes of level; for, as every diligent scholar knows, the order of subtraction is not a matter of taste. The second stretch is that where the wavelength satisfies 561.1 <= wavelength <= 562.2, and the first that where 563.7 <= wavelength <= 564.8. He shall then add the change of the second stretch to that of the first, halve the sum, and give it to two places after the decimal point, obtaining -0.14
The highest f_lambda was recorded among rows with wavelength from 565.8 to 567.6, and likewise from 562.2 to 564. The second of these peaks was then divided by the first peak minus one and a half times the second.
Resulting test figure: -1.9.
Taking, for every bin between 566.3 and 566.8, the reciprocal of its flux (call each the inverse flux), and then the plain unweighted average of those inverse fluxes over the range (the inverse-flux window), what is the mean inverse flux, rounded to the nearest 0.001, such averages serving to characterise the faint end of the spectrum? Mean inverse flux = 0.572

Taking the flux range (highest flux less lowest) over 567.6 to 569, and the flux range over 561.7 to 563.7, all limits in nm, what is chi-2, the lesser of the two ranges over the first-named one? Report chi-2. 0.86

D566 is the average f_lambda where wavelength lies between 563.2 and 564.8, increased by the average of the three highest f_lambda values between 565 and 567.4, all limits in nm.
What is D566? 3.61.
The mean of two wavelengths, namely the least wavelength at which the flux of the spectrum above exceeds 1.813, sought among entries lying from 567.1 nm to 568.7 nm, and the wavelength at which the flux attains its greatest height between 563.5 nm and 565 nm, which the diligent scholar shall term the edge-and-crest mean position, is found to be 565.55 nm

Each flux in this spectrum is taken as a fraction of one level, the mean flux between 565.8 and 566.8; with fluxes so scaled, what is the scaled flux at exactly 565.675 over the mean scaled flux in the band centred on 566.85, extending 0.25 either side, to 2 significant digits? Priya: 0.99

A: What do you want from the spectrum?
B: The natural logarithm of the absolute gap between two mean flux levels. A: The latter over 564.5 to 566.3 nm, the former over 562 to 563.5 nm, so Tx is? -2.5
